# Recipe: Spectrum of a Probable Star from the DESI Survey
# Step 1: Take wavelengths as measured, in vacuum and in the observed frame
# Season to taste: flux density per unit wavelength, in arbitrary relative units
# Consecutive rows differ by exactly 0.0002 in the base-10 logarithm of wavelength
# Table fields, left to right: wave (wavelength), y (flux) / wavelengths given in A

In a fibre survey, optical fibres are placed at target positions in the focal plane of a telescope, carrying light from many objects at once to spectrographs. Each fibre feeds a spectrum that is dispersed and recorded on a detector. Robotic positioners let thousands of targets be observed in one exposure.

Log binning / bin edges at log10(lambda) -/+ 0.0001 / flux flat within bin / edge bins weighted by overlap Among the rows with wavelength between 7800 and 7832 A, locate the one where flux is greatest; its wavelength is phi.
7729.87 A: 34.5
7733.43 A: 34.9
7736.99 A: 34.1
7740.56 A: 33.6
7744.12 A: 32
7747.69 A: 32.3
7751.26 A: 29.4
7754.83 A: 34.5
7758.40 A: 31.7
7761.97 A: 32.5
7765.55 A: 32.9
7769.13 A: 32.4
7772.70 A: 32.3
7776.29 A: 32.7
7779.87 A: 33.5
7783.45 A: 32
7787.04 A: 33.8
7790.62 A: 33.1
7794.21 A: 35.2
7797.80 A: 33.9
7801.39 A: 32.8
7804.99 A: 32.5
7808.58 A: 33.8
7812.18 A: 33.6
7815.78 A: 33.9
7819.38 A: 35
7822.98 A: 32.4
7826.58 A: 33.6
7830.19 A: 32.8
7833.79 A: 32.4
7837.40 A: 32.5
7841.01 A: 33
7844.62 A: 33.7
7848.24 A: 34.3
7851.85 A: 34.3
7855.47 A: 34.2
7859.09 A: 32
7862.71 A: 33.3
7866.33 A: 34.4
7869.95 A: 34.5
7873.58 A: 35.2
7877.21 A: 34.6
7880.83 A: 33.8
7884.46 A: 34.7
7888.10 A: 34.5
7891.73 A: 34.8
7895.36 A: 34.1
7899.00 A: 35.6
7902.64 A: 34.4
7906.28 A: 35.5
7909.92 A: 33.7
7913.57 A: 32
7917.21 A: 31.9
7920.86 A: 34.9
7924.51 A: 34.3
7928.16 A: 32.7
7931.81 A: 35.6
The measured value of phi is 7819.38 A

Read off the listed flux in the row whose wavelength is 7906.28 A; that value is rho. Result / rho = 35.5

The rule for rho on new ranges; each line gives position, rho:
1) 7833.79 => 32.4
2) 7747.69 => 32.3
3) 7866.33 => 34.4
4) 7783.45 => 32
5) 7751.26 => 29.4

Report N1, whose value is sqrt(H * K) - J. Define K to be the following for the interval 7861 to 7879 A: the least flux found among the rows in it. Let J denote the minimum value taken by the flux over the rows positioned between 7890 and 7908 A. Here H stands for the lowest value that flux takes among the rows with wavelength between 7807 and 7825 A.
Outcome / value -1.3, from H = 32.4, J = 34.1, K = 33.3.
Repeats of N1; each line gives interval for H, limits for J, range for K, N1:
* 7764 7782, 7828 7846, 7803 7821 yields 0.0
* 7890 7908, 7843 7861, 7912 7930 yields 1.0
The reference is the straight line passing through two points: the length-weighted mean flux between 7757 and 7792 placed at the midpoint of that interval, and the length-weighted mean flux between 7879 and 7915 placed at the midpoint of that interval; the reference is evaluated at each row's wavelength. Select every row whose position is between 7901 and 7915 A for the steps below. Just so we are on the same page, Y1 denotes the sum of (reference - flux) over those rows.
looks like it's 2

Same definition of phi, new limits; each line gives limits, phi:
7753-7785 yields 7754.83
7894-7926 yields 7899.00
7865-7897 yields 7873.58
